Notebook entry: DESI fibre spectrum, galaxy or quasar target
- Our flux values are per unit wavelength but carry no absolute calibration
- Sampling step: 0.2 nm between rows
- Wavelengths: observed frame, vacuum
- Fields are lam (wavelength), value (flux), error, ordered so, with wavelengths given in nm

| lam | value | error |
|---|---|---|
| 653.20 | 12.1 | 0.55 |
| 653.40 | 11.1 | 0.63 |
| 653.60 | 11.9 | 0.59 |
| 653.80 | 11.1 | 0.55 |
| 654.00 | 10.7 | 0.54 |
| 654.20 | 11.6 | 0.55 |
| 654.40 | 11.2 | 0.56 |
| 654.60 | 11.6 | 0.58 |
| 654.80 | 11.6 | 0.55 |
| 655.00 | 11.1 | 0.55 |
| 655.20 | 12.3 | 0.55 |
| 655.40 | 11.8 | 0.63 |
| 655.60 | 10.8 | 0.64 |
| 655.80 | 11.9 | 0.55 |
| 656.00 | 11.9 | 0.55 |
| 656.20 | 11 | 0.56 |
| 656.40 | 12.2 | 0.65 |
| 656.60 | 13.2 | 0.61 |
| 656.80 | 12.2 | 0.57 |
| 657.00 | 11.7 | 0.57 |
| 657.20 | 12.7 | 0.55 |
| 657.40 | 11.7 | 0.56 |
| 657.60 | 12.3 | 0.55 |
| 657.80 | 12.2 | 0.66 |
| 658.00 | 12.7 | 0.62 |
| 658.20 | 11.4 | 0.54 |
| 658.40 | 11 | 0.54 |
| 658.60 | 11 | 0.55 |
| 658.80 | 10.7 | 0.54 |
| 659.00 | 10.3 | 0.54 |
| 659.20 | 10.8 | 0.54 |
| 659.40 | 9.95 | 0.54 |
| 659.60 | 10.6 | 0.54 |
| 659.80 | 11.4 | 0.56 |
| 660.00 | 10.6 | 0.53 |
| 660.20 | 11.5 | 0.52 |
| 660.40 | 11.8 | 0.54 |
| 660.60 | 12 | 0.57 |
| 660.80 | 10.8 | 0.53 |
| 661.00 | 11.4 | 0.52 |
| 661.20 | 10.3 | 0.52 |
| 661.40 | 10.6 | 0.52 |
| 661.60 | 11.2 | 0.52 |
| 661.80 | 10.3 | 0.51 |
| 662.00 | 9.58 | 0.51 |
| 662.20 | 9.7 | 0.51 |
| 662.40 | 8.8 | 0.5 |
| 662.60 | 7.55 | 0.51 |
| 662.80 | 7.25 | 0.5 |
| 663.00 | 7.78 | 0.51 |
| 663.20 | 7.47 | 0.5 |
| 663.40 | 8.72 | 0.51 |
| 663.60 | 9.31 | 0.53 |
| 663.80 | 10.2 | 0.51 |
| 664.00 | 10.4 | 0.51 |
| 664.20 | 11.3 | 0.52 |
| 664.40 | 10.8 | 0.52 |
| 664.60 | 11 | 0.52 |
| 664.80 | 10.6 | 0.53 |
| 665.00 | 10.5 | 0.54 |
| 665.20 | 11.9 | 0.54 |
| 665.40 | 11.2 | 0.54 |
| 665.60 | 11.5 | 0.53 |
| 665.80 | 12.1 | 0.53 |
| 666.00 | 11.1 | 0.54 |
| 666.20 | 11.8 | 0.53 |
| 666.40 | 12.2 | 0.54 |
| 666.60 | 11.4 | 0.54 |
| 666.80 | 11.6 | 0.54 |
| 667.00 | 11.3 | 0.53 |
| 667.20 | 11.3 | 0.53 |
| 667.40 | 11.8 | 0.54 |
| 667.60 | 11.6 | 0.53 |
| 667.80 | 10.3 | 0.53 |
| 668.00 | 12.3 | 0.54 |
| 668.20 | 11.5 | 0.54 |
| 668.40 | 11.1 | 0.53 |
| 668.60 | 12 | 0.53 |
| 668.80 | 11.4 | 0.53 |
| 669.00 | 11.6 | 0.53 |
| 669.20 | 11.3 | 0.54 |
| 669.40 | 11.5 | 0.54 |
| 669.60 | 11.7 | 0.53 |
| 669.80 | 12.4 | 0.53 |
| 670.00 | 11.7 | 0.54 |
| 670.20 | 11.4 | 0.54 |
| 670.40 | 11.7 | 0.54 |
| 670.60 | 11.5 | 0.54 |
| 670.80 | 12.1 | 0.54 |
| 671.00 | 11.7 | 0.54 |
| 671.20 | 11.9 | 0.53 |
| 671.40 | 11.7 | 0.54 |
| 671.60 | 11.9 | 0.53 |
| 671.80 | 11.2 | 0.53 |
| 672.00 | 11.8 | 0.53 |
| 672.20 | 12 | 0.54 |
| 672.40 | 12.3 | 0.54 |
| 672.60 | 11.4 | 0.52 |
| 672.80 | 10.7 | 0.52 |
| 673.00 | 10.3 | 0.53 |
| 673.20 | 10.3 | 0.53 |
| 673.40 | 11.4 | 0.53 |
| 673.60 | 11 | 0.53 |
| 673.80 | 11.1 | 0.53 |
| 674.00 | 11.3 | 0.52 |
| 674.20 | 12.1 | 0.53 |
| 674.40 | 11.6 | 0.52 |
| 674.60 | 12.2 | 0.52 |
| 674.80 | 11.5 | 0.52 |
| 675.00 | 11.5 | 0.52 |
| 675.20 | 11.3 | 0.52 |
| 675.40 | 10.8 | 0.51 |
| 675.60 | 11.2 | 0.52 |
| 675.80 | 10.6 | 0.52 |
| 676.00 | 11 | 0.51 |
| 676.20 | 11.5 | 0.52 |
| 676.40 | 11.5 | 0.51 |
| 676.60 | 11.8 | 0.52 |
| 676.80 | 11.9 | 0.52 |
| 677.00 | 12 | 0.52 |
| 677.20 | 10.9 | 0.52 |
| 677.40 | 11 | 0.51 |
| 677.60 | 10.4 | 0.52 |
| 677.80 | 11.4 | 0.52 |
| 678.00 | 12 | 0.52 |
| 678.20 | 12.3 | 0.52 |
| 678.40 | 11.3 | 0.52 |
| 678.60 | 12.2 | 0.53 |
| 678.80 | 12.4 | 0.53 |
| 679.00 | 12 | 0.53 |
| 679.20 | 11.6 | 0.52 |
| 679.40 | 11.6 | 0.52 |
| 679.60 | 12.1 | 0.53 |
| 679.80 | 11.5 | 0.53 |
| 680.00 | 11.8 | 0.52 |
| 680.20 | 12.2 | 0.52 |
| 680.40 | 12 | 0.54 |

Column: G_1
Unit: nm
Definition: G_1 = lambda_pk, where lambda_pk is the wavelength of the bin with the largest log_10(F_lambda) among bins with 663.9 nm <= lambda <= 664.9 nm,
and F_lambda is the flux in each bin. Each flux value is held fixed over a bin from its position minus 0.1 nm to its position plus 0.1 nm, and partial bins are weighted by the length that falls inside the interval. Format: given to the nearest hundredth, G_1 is 664.20 nm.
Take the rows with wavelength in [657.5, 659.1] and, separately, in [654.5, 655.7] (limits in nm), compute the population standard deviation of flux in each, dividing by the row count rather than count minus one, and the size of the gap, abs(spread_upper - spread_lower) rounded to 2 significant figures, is 0.32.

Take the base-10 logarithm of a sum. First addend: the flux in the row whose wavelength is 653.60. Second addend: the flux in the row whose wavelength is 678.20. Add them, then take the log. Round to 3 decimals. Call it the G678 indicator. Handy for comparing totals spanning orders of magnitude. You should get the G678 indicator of 1.384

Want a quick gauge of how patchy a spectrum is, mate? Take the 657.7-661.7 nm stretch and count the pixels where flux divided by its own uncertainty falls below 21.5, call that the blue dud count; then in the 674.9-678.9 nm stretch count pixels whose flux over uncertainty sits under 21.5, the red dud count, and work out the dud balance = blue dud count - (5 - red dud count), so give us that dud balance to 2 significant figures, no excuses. 15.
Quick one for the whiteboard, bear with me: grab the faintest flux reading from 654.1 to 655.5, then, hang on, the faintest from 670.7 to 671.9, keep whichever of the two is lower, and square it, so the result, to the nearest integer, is 123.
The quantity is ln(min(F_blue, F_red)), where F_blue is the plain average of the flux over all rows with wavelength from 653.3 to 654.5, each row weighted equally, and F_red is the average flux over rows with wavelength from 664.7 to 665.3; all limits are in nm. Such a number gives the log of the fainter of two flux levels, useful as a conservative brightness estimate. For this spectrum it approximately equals 2.40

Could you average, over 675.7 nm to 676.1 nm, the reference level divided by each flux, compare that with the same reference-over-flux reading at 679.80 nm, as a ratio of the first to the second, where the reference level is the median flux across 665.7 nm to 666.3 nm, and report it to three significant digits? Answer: 1.07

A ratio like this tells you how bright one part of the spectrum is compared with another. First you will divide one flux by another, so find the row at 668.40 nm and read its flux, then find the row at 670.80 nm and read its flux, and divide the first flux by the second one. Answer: 0.92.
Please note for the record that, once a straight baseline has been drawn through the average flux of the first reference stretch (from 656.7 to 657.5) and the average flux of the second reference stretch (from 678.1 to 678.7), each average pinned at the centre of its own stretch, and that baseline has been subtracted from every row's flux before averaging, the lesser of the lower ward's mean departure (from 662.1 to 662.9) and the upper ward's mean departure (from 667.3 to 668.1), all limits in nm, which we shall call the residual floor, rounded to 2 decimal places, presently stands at -3.71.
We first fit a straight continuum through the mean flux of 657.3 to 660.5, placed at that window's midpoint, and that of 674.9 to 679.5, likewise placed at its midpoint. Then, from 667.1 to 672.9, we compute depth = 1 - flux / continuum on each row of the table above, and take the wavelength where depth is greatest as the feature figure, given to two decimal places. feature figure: 667.80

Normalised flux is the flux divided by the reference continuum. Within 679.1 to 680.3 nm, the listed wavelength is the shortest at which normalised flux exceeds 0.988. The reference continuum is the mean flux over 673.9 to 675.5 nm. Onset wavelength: 679.20 nm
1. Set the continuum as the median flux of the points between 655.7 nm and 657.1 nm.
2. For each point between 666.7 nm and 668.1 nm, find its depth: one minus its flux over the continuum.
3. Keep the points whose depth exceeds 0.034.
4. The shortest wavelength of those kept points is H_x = 667.00 nm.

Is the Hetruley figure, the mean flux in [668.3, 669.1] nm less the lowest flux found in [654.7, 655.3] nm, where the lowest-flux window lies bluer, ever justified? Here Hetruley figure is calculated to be 0.4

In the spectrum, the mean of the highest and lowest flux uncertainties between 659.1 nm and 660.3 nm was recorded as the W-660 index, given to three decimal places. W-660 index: 0.540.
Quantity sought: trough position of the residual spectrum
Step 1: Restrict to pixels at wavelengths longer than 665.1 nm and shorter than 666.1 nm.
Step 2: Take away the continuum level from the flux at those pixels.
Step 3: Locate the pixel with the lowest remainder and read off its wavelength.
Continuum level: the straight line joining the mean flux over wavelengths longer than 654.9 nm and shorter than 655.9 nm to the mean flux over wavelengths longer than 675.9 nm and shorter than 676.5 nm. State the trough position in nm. 666.00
